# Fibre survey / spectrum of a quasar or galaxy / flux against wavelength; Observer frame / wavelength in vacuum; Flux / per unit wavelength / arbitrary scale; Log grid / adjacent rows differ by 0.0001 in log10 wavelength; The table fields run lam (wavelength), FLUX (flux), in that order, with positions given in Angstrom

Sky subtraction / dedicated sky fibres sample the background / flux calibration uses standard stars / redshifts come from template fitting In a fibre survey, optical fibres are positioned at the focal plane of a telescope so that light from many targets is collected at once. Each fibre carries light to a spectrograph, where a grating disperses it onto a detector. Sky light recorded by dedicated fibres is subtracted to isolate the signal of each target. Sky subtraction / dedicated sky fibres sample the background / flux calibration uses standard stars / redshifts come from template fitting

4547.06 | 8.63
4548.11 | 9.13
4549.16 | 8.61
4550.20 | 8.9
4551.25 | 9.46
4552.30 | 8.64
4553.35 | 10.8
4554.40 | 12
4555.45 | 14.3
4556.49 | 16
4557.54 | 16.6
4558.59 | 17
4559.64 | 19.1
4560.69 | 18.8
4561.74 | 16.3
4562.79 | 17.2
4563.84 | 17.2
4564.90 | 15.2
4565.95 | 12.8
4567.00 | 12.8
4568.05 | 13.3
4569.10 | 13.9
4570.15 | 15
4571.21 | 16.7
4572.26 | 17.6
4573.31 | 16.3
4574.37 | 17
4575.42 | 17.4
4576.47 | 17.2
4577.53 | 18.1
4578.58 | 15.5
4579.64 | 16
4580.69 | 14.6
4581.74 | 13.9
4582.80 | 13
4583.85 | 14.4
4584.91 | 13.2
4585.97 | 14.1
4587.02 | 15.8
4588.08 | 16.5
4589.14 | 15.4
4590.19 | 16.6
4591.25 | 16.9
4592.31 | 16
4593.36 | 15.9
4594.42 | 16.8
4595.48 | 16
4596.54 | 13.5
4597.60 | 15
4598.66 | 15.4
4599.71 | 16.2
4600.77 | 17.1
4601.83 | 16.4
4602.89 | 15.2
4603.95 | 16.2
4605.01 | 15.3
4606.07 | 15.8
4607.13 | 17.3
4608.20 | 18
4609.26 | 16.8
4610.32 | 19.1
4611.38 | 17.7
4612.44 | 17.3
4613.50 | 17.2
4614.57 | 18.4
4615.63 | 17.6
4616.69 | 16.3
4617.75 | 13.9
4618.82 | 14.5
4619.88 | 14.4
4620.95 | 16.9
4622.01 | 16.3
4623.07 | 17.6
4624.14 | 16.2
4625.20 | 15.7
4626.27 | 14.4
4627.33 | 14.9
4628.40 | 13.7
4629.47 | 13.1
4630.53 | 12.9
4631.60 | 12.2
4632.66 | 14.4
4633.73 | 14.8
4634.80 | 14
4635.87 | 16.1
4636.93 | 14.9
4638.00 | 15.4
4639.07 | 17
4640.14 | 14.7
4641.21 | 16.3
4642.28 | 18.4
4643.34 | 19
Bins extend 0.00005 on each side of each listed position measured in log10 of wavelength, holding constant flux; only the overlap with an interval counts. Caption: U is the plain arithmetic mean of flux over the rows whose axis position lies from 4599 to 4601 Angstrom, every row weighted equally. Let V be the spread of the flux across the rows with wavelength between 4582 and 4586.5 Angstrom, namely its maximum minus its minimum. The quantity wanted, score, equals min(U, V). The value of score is 1.4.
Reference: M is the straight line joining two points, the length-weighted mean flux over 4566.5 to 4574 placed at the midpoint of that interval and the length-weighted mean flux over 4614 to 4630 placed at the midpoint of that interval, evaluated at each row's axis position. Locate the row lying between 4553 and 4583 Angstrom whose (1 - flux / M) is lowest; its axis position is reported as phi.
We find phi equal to 4559.64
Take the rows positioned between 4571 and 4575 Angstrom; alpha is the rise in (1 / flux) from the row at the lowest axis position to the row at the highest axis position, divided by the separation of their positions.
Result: -0.0003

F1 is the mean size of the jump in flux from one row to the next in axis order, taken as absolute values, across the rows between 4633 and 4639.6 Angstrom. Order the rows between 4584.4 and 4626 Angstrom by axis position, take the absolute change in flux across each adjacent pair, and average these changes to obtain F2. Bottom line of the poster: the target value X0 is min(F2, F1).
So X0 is 1.03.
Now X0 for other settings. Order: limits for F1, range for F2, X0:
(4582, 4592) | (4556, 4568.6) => 1.06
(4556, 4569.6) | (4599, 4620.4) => 1.01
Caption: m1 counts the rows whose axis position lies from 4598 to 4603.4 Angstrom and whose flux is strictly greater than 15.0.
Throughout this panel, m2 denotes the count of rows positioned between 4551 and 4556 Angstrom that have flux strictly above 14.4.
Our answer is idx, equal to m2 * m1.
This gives 0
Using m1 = 5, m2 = 0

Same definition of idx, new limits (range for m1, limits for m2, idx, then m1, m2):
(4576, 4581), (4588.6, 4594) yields 20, 4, 5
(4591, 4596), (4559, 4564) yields 25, 5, 5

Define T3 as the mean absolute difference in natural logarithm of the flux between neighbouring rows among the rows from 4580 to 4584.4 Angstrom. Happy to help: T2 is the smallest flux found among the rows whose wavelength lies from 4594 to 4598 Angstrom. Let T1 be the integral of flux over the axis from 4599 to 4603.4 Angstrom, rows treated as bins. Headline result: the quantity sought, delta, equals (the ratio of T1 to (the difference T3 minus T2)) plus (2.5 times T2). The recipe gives 28.4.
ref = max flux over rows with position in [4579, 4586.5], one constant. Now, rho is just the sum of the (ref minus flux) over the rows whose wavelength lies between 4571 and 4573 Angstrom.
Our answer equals -2.3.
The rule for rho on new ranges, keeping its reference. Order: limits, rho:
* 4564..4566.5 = 4.0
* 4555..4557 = 1.7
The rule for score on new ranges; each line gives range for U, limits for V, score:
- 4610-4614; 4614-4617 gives 2.1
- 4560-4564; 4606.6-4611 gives 2.3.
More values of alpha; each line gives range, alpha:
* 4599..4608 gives -0.0005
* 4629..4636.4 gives -0.0022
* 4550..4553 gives 0.0016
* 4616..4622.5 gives 0.0000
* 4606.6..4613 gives 0.0000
